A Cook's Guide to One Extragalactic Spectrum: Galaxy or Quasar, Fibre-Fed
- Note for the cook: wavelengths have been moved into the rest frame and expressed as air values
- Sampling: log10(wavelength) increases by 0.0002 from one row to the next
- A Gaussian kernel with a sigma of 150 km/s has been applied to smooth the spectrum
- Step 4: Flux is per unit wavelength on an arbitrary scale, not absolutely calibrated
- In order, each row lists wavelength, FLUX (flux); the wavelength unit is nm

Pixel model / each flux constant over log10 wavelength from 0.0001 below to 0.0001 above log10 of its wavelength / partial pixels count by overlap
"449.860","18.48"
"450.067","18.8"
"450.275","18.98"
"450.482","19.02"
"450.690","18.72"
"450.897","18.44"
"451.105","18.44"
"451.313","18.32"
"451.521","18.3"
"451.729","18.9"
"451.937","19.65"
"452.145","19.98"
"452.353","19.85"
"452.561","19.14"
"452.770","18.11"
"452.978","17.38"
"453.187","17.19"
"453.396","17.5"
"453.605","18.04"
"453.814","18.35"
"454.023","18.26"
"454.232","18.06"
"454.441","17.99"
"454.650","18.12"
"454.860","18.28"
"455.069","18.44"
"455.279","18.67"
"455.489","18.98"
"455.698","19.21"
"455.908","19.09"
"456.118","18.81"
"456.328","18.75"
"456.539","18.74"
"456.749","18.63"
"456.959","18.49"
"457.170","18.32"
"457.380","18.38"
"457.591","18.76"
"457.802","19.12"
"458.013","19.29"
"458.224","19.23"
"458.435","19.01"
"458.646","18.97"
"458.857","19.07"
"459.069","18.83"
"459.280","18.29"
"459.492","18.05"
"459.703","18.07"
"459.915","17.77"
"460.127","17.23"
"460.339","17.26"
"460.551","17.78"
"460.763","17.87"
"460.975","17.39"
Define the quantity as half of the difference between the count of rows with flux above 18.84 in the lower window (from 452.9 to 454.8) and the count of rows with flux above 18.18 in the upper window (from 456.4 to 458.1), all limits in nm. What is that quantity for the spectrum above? -4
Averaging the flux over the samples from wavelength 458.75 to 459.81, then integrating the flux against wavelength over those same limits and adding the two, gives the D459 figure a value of 38.0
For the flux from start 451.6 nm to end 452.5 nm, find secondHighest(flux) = 19.85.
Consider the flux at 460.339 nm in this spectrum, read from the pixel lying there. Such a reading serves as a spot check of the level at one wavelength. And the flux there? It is 17.26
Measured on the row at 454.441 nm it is 17.99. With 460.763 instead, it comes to 17.87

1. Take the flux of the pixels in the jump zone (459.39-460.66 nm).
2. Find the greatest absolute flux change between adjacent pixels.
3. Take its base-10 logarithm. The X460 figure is -0.27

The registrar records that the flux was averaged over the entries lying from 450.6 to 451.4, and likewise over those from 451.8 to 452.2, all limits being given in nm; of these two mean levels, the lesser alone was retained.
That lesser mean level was 18.5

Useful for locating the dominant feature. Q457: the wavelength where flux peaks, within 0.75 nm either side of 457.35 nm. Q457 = 458.013 nm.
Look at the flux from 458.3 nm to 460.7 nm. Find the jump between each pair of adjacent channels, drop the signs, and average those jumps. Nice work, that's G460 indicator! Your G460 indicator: 0.26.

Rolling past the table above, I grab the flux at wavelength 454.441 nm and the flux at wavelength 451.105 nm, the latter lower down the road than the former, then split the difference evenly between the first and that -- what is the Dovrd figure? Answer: 18.2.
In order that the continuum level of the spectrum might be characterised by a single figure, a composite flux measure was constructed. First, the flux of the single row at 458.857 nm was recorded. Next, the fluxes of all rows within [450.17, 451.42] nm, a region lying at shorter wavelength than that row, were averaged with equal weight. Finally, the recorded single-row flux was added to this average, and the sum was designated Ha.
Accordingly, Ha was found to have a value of 37.7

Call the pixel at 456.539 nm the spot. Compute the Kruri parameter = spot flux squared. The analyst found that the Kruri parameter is 351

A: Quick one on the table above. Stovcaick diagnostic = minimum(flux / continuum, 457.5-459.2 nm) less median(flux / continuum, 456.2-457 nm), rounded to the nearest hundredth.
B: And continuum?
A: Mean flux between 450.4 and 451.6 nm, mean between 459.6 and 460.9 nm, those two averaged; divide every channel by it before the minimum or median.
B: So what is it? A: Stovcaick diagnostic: 0.00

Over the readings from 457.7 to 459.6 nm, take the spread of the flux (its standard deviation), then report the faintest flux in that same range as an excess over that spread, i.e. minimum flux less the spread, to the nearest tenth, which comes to 17.6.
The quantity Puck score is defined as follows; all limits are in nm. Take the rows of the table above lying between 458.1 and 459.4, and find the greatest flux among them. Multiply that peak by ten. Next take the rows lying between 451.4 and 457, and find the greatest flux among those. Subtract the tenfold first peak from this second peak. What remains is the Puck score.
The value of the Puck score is -172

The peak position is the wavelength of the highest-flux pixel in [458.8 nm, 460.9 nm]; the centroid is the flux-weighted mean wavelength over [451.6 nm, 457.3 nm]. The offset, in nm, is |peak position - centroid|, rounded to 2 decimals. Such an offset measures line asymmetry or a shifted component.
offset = 4.42 nm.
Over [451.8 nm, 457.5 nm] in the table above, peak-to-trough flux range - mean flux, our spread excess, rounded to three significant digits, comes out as -15.7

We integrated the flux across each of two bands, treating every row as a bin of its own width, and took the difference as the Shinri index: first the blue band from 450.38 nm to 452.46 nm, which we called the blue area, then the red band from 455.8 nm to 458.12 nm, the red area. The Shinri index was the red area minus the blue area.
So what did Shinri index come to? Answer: 4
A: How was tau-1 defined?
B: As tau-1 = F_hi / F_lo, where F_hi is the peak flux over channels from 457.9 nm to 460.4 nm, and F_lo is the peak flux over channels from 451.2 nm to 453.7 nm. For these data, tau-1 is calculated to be 0.97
